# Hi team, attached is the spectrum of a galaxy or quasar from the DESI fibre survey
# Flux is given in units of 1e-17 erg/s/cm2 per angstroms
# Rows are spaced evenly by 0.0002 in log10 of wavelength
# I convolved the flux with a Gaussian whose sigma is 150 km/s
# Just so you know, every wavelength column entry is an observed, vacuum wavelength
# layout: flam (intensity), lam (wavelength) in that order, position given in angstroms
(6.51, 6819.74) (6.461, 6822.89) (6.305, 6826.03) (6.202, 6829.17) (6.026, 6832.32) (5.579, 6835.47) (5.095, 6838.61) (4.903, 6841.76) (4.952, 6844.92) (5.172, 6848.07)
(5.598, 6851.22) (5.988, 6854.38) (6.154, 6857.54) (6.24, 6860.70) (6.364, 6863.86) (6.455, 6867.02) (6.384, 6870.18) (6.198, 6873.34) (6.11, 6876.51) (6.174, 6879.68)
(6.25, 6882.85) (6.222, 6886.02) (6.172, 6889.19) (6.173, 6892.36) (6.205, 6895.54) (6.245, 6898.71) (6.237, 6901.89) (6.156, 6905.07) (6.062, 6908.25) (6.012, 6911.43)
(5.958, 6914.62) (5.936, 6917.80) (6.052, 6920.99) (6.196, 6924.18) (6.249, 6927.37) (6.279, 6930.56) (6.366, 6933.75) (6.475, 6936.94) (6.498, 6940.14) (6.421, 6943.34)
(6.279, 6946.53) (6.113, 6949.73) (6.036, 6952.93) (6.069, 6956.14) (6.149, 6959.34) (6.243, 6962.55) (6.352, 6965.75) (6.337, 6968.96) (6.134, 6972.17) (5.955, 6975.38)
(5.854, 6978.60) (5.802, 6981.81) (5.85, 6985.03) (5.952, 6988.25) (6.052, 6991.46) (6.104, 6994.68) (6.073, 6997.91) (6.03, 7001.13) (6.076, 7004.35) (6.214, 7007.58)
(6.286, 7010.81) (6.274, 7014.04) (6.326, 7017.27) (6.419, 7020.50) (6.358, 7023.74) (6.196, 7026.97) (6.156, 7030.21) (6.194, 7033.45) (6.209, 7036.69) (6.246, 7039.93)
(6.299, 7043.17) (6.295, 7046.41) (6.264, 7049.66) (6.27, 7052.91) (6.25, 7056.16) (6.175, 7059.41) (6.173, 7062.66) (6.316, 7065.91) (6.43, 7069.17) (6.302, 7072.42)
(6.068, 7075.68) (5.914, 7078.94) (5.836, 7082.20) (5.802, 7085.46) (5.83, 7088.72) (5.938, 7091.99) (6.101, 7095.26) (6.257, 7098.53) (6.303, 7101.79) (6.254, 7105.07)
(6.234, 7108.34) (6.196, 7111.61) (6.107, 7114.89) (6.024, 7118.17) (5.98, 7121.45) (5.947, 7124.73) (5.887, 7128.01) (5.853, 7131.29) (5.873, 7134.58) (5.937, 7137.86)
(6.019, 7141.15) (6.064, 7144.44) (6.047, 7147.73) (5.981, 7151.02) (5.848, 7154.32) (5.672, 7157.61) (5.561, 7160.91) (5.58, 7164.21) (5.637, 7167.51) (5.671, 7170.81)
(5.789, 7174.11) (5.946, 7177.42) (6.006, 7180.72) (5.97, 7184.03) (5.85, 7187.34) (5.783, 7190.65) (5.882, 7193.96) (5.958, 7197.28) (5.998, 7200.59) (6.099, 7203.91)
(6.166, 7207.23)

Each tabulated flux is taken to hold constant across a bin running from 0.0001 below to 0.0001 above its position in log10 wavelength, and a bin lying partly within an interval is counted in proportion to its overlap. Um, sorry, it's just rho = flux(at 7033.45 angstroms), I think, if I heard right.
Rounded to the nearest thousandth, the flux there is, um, 6.194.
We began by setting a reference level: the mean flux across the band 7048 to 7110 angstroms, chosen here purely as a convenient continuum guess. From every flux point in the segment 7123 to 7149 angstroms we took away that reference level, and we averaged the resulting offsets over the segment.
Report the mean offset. -0.19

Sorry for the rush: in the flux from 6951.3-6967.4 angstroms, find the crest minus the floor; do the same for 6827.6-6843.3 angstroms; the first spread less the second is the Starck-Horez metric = -1.0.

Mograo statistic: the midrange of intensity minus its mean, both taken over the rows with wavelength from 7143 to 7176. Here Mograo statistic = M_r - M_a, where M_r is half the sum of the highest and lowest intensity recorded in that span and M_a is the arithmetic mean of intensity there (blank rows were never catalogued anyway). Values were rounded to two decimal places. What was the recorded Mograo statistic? 0.03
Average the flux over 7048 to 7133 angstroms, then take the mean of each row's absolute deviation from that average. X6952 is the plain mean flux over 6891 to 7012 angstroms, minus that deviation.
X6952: 5.98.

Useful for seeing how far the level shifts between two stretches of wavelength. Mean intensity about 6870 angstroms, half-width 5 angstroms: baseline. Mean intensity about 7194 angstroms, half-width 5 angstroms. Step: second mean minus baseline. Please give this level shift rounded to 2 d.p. -0.47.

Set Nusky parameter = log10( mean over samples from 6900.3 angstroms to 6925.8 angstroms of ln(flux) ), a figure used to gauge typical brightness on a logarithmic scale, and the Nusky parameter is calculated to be 0.256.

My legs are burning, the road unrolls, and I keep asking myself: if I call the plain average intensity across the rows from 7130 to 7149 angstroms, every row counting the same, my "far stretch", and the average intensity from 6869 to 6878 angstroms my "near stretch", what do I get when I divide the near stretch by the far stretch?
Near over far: 1.04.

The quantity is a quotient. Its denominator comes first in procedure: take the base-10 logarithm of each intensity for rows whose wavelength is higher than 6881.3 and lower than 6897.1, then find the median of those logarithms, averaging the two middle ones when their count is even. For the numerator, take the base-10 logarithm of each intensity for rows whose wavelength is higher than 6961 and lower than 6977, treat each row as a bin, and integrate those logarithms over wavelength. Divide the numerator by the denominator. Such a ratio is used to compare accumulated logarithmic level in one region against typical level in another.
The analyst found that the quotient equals 16.0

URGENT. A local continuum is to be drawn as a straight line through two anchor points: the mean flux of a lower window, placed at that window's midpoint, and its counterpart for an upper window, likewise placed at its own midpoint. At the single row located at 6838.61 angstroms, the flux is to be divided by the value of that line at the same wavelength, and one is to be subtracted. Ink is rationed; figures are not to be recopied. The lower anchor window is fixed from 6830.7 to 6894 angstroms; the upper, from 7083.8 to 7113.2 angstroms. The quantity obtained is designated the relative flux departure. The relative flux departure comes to -0.14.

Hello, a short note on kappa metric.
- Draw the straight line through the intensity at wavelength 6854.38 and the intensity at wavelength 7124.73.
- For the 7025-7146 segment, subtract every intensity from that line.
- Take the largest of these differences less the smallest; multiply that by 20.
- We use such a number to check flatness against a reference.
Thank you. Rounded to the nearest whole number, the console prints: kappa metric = 13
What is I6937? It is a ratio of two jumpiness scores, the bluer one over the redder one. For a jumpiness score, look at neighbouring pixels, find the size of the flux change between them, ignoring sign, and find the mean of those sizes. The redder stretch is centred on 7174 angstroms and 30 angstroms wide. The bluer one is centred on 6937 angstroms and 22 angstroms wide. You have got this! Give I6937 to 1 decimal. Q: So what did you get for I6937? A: 1.0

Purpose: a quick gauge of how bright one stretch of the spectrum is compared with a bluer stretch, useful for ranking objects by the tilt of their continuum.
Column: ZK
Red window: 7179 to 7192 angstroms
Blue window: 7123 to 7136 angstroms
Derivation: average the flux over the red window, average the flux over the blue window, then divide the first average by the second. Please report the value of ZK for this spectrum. 1.00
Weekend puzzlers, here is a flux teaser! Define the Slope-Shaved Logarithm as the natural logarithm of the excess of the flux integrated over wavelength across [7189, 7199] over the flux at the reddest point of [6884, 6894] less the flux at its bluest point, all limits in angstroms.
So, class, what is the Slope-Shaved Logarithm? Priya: 4.07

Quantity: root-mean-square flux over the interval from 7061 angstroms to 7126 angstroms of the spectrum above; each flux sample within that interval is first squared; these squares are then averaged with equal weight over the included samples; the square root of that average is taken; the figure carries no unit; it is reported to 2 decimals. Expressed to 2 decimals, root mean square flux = 6.10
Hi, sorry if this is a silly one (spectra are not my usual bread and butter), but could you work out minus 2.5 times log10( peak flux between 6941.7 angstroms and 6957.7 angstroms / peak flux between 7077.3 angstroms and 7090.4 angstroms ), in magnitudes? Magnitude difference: -0.09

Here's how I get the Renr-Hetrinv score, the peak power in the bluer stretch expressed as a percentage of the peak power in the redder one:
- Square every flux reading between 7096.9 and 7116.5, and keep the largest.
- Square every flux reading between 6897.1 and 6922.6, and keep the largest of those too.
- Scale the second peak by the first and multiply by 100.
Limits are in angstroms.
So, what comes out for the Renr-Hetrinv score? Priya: 98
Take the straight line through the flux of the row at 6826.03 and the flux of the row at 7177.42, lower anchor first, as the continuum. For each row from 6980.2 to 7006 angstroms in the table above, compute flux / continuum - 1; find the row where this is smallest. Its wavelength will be 6981.81 angstroms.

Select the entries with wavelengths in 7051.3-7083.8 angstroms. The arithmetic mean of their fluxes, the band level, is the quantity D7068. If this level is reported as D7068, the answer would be 6.17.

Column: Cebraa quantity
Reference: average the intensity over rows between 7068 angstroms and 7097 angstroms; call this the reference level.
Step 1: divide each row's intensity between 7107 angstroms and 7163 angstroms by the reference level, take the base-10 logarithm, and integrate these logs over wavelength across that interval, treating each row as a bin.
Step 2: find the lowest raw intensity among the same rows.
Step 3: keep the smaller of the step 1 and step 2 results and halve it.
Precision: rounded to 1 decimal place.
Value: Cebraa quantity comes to -0.1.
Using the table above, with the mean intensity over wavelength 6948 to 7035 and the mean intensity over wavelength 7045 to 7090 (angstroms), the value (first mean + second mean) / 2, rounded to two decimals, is 6.14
